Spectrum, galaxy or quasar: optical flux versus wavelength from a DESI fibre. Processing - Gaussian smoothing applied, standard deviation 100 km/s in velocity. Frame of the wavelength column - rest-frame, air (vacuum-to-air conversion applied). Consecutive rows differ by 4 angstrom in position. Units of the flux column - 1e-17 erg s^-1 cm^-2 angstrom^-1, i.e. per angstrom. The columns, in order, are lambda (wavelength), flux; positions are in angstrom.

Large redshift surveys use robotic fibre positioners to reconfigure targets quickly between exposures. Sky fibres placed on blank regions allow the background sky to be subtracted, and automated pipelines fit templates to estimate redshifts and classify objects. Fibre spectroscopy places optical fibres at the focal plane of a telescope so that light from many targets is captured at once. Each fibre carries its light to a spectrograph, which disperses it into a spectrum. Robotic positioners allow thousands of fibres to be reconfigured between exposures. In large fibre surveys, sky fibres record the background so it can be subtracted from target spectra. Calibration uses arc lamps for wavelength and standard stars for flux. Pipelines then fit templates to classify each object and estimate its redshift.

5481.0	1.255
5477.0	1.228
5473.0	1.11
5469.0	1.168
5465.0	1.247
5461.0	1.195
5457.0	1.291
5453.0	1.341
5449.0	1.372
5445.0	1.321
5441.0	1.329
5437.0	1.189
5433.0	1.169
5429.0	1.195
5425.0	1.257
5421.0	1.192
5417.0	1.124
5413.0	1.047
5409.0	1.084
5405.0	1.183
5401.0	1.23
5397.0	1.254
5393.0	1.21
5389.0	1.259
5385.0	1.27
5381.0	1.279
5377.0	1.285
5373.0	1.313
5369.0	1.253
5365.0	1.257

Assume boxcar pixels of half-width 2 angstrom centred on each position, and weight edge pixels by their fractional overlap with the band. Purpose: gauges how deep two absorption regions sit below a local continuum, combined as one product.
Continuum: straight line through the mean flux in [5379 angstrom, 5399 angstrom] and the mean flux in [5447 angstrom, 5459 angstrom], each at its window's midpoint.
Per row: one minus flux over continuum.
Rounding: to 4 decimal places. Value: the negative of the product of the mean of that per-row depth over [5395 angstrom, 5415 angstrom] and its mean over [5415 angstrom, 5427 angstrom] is -0.0072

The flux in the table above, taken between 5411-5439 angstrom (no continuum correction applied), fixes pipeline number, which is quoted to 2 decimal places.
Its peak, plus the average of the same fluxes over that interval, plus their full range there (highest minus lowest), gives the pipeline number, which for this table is 2.63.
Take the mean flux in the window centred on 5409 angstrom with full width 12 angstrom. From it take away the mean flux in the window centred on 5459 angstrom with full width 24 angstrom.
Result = -0.16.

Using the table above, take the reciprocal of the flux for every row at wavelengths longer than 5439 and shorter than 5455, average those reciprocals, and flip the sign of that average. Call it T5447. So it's -0.75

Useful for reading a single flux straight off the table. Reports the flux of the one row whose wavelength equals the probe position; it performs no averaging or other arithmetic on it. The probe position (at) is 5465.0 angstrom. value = 1.247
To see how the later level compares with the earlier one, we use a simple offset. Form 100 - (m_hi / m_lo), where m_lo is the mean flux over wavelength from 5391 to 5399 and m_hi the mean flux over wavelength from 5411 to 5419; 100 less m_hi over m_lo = 99.1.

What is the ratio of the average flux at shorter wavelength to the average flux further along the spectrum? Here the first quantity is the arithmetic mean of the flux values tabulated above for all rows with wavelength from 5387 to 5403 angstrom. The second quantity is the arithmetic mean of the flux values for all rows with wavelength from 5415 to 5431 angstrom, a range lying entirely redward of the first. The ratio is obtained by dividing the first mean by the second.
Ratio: 1.04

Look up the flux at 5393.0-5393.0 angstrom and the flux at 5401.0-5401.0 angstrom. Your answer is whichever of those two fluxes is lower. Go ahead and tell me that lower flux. 1.21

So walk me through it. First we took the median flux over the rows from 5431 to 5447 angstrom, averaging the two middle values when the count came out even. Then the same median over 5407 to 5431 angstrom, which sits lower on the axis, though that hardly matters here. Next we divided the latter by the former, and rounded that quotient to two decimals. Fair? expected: 0.92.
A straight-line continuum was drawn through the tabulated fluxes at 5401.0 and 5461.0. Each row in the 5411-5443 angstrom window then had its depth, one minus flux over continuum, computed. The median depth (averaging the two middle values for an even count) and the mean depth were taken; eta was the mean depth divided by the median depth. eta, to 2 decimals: 1.16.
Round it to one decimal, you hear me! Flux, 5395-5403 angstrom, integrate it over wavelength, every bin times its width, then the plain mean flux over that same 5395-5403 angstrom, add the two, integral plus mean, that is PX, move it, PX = 11.2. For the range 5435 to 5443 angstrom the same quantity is 11.3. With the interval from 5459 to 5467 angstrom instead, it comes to 11.0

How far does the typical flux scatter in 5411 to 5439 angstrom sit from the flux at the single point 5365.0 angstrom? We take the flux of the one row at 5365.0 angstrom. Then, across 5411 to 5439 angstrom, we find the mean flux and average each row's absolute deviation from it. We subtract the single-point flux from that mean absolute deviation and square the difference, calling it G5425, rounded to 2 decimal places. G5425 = 1.46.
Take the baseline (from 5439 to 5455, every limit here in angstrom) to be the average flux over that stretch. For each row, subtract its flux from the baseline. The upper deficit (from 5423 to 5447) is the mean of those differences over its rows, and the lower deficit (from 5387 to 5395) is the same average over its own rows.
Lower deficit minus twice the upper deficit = -0.09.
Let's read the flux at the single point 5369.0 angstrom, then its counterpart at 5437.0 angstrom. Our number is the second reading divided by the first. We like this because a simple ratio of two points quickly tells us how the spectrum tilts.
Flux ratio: 0.949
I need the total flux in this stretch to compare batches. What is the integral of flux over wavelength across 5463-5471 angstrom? 9.66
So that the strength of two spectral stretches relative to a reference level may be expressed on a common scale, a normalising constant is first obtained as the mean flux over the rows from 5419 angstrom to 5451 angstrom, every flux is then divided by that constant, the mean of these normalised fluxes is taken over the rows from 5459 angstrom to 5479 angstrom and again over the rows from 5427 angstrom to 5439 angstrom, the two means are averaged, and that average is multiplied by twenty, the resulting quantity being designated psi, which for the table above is 18.9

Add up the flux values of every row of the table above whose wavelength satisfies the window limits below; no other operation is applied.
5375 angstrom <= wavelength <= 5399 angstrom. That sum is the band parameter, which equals 7.6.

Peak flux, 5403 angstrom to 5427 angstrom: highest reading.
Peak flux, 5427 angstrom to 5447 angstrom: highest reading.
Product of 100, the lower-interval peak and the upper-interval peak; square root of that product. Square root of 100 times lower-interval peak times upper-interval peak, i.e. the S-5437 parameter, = 12.92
